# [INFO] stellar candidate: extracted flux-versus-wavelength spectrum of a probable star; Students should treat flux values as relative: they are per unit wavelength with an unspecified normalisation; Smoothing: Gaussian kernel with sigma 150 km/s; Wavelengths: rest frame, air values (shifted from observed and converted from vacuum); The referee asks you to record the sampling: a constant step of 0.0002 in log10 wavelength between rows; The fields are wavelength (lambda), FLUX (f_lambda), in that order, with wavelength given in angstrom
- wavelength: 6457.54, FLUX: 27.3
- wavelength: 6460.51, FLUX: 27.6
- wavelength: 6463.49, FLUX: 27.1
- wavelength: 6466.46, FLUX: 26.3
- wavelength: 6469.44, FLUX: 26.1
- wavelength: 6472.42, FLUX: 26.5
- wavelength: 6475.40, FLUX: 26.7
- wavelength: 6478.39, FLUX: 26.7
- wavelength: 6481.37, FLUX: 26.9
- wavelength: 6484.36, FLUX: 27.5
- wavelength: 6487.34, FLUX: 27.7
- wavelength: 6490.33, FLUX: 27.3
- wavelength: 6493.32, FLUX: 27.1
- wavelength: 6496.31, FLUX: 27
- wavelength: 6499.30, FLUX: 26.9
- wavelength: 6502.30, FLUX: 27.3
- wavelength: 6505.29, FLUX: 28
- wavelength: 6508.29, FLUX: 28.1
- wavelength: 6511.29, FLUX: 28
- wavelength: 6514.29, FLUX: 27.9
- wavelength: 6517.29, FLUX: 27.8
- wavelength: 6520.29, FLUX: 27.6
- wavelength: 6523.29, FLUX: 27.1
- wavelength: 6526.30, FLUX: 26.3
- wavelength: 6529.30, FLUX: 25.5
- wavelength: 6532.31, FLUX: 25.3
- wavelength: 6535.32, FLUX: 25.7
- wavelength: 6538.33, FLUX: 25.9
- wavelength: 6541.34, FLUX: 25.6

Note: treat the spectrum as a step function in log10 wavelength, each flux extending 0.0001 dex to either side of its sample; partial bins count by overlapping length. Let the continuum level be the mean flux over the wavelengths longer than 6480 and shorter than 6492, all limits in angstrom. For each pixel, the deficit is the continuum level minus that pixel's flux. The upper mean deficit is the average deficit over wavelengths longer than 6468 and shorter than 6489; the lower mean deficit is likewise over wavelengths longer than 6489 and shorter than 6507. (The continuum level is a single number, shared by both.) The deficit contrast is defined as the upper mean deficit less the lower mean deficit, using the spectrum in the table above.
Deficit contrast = 0.4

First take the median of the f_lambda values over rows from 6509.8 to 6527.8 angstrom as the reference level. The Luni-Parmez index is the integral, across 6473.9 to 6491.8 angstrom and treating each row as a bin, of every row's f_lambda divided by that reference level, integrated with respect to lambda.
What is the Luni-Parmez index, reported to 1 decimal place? 17.5 angstrom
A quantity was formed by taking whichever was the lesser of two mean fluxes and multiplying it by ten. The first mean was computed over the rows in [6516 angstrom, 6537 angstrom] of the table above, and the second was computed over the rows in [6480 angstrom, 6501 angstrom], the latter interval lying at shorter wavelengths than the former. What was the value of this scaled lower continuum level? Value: 265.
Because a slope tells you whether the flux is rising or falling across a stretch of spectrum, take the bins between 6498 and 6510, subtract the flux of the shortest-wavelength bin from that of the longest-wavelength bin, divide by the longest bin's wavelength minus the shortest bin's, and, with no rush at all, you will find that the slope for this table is 0.13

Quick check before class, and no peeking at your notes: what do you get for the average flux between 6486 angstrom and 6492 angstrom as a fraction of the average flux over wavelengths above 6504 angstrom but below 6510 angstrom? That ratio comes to 0.98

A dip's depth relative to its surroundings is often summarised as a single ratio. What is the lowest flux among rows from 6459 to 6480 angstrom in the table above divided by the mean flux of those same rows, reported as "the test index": 0.977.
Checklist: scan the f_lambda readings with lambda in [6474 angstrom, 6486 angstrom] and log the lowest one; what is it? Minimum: 26.7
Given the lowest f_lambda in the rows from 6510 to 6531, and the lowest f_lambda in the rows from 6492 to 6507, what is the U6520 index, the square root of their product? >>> 26.2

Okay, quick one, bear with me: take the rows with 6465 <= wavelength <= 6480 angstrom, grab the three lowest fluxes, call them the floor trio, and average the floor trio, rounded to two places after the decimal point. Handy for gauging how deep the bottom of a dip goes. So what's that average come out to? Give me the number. 26.30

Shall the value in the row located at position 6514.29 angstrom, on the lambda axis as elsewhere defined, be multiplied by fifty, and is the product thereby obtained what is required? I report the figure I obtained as 1395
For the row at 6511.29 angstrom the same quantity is 1400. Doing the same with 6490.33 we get 1365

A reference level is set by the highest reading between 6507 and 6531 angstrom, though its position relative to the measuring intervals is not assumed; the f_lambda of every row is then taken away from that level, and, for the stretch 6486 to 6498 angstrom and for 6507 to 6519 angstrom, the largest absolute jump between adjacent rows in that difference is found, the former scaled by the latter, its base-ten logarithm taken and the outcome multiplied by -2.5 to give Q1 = -1.5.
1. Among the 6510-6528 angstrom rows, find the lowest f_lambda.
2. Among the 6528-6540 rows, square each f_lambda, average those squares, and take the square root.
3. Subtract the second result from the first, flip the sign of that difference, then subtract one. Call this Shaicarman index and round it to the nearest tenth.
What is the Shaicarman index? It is -1.7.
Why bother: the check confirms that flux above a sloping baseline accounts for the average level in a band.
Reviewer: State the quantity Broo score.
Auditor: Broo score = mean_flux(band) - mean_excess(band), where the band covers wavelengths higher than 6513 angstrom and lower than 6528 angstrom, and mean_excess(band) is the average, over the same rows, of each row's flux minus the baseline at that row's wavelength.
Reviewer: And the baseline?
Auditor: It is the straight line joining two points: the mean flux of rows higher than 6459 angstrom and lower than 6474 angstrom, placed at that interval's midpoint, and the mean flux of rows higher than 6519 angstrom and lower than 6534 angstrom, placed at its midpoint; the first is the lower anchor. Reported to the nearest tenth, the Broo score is 26.4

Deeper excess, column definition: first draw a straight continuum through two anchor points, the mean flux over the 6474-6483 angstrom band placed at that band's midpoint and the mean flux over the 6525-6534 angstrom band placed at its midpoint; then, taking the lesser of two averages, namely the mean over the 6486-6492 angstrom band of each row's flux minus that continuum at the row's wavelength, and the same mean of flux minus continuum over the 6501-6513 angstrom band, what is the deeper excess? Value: 0.95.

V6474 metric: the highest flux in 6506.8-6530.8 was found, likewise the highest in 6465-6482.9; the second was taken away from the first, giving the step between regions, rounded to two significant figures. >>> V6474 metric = 1.2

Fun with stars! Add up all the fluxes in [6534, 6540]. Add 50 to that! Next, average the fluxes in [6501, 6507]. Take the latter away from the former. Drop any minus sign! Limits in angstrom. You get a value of 73.9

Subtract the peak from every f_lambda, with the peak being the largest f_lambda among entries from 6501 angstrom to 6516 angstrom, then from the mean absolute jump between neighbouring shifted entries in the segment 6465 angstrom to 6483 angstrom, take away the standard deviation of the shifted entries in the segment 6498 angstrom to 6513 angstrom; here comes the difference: -0.3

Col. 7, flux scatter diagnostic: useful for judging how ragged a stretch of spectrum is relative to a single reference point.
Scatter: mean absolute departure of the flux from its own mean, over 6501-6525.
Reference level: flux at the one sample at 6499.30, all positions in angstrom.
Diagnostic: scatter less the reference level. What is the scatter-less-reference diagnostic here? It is -26.6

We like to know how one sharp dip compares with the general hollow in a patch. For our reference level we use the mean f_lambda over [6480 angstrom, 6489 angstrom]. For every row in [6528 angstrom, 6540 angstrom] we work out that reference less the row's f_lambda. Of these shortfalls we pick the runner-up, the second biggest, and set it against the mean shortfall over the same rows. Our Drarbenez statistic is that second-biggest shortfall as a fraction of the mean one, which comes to 1.1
